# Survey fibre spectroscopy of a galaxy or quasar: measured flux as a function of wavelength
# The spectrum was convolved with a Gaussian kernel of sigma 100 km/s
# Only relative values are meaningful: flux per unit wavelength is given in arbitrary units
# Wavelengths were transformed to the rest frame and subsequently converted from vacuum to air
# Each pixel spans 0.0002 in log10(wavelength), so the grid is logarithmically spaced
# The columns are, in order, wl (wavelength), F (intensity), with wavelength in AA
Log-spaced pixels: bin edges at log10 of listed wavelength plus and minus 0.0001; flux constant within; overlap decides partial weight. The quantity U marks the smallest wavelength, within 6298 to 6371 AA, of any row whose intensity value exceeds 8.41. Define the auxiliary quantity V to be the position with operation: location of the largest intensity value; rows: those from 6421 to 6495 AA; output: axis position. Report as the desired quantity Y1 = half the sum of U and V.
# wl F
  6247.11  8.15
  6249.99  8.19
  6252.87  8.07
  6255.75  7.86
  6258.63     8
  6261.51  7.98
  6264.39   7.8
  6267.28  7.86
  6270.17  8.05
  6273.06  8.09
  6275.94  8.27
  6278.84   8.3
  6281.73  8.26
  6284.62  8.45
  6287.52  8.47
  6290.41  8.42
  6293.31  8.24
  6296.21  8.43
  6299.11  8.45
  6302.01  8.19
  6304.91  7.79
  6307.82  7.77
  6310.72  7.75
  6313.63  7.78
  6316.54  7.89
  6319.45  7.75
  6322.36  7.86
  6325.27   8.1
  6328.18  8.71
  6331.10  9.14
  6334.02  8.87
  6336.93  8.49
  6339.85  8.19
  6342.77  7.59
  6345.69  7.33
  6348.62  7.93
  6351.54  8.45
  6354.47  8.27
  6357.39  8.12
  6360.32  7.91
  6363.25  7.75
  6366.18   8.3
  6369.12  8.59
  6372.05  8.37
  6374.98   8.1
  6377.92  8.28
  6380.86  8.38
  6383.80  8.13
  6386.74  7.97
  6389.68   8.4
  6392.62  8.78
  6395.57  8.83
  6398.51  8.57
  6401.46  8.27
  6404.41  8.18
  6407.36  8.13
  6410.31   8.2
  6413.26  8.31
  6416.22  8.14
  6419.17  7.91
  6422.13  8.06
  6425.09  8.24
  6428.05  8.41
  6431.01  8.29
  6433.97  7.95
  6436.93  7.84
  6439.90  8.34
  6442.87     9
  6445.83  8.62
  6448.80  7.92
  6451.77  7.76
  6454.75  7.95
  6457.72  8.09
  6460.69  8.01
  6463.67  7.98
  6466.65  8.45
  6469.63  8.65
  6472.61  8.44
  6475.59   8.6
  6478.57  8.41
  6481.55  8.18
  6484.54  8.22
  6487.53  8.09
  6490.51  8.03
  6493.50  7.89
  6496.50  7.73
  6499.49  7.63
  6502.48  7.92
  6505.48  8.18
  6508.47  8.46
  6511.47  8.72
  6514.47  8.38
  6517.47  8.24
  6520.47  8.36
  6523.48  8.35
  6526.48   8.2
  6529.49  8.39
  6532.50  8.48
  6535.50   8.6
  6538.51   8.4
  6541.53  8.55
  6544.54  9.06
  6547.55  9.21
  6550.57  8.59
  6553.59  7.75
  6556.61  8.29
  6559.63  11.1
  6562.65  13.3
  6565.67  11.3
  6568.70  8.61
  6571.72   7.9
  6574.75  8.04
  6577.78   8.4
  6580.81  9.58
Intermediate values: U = 6299.11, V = 6442.87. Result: 6371.0 AA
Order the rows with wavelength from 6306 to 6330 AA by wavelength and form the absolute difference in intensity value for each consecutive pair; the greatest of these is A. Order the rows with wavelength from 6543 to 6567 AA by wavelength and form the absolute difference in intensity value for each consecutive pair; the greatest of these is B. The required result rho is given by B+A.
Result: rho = 3.4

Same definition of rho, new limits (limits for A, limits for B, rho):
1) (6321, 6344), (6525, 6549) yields 1.1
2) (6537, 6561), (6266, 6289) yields 3.0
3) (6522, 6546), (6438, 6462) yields 1.2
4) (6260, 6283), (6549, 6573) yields 3.0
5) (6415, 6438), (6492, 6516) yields 0.7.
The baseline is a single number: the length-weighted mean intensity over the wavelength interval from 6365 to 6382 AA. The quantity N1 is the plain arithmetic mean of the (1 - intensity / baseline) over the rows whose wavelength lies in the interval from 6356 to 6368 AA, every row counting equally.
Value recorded 0.038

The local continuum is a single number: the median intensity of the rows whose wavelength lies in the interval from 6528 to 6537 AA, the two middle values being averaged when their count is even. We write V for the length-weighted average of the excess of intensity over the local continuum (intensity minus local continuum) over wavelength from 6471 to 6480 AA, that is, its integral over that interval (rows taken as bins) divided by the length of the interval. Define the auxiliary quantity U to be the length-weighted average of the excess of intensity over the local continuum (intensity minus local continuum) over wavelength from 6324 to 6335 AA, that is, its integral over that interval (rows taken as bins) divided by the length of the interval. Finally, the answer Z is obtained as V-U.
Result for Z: -0.22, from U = 0.23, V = 0.01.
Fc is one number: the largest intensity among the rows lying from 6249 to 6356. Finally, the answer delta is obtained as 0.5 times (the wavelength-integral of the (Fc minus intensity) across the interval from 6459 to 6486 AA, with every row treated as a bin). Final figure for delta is 11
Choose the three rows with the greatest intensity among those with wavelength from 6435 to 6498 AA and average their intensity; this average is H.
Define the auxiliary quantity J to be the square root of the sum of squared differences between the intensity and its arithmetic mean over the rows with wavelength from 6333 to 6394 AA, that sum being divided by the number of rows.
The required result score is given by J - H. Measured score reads -8.4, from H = 8.76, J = 0.36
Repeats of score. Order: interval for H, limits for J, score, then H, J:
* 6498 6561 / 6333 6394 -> -9.4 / 9.79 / 0.36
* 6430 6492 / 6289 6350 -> -8.3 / 8.76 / 0.44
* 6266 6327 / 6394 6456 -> -8.1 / 8.46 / 0.31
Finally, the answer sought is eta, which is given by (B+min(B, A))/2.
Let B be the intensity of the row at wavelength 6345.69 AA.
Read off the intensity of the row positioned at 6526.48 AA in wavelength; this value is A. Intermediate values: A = 8.2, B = 7.33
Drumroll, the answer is 7.3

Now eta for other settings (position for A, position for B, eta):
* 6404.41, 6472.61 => 8.3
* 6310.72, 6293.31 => 8.0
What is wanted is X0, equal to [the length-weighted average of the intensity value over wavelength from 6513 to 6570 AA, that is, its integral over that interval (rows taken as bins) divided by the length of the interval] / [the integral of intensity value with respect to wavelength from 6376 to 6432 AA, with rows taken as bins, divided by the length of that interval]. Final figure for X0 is 1.09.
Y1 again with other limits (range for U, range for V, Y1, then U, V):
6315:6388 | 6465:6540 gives 6419.8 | 6328.18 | 6511.47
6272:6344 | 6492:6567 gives 6423.6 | 6284.62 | 6562.65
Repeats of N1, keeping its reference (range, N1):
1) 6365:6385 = 0.003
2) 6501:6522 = 0.001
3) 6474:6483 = -0.007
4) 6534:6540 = -0.020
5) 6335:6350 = 0.051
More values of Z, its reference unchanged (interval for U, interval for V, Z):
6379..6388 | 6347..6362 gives -0.05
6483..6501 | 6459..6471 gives 0.33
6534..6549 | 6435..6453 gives -0.52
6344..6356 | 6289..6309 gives 0.20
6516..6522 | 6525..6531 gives 0.00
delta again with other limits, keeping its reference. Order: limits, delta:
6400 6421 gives 10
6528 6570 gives -3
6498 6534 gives 16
